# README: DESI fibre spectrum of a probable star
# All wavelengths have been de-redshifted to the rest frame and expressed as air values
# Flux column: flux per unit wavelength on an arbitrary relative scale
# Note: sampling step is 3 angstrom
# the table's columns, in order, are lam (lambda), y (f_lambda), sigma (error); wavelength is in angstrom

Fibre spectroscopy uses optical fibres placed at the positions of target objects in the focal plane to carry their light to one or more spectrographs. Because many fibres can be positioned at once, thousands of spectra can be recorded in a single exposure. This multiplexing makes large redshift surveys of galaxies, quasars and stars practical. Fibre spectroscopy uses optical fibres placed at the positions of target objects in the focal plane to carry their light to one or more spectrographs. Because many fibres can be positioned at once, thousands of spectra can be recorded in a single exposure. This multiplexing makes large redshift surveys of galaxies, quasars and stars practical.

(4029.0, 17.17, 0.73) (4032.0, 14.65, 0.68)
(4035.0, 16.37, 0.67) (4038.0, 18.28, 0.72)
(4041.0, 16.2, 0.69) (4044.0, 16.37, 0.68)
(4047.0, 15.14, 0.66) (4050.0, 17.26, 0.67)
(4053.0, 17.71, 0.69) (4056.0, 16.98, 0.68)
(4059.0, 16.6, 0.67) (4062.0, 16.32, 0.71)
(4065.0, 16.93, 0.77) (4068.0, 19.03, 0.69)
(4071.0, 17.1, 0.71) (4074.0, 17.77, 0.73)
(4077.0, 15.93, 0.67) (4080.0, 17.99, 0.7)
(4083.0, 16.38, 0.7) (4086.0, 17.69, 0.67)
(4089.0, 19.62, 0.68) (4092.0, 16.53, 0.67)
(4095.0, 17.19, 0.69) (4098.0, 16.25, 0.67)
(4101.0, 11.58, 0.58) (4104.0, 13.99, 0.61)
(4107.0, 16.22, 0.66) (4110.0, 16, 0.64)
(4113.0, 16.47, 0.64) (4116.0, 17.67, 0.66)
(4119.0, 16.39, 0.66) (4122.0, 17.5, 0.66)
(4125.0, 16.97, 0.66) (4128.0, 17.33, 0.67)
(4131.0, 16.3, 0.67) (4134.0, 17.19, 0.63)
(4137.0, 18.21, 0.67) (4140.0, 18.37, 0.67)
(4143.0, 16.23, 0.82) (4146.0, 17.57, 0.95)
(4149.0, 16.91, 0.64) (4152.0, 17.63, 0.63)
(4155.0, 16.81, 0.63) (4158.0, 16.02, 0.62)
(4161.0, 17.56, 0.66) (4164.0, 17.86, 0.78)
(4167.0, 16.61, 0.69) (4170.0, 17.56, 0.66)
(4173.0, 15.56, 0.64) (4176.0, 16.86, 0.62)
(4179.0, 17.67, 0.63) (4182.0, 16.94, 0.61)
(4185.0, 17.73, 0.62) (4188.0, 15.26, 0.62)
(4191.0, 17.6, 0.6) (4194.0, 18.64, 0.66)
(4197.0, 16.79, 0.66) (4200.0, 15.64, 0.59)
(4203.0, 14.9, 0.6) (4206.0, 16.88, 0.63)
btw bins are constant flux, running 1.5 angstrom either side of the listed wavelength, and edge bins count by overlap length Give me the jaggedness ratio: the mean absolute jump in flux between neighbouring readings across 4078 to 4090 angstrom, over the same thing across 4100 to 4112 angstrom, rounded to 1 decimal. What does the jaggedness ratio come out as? 1.0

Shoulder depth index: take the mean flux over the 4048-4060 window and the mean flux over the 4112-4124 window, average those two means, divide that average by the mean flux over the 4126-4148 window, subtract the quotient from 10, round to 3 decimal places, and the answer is 9.014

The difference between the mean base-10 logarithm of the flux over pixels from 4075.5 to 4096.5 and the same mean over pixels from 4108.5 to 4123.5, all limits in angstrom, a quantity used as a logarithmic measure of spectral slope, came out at 0.0128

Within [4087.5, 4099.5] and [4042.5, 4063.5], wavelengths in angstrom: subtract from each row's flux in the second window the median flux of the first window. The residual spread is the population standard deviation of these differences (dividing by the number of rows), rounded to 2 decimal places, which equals 0.76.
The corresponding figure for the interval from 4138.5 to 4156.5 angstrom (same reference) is 0.69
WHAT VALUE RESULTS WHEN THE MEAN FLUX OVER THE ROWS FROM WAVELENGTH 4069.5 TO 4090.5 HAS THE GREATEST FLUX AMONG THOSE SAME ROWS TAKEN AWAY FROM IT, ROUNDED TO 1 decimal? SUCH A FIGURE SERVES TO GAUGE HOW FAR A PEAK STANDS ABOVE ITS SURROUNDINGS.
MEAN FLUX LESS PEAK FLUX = -2.1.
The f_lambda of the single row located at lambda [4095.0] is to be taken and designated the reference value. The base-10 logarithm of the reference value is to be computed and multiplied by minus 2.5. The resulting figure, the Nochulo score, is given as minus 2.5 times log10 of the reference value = -3.088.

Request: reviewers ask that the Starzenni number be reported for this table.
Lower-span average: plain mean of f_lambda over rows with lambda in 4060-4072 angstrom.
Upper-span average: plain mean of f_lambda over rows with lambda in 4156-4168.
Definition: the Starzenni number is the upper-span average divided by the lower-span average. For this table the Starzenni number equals 0.98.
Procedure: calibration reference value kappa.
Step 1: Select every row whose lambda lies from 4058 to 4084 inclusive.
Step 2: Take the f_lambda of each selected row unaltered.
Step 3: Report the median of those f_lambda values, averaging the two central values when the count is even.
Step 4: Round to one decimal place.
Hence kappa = 16.9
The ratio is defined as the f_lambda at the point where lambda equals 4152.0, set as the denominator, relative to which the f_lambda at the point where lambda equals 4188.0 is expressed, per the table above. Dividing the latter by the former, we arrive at 0.87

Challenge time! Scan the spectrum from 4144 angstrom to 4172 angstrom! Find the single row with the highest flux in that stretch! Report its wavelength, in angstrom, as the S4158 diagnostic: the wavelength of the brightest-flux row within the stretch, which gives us 4164.0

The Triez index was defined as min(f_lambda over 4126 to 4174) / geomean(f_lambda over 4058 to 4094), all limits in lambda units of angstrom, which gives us 0.900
